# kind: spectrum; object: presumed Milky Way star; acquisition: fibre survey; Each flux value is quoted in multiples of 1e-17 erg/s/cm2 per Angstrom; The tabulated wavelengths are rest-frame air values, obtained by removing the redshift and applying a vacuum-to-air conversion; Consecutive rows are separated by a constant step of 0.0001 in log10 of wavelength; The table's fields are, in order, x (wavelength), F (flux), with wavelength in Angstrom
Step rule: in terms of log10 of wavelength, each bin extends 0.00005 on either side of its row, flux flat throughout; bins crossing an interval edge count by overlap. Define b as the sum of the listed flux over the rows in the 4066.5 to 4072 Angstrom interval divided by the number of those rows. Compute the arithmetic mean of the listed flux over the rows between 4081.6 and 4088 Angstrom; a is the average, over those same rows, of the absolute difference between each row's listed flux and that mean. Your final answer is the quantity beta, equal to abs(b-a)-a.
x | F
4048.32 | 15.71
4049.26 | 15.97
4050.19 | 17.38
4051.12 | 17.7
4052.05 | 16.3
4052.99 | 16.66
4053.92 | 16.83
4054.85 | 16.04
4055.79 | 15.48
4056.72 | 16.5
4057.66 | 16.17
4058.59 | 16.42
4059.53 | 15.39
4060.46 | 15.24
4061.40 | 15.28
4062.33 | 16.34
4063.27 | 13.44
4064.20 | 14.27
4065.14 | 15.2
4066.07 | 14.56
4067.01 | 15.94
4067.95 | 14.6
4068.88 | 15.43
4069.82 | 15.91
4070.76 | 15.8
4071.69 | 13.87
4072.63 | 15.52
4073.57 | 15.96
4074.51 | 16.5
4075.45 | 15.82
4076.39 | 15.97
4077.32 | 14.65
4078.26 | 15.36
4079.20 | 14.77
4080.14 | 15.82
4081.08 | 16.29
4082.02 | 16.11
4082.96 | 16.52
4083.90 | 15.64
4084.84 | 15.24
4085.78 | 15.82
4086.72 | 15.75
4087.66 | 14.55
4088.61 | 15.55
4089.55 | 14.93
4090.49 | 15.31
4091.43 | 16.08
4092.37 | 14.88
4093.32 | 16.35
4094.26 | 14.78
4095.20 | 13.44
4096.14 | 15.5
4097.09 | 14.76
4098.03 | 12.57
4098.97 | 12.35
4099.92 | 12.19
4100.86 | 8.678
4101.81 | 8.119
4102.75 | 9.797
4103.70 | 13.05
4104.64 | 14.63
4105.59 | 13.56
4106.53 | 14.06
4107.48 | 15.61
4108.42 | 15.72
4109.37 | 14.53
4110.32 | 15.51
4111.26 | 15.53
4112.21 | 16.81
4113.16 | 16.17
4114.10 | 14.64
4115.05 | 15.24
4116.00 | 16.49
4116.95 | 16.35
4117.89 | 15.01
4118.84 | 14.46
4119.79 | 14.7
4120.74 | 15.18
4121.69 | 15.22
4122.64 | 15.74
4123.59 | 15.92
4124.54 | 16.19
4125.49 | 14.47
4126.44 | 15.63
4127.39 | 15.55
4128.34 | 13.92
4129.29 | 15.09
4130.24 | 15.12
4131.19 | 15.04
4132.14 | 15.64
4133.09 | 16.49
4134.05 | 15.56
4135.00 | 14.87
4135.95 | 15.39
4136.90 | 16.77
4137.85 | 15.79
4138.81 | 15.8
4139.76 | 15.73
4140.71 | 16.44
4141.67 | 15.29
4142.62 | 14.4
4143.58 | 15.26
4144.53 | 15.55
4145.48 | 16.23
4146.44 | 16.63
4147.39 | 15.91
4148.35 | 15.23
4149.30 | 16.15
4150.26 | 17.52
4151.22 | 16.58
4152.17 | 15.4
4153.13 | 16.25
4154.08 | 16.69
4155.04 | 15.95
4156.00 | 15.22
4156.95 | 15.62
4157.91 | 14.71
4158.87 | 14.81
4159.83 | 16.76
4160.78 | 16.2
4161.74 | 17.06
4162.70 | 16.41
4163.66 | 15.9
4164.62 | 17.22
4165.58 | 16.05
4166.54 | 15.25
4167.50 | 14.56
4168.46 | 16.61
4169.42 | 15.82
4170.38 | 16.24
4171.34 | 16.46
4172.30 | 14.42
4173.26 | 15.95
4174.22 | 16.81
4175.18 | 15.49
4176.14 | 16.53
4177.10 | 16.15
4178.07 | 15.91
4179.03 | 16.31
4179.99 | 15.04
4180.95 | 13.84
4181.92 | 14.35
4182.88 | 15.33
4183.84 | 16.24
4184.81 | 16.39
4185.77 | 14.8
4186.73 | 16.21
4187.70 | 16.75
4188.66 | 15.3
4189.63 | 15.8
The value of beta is 14.4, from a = 0.444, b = 15.3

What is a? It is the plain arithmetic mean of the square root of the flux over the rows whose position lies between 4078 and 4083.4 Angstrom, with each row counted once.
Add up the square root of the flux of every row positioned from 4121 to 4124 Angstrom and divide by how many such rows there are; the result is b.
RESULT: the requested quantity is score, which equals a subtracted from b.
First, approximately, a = 3.976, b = 3.95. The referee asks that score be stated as -0.02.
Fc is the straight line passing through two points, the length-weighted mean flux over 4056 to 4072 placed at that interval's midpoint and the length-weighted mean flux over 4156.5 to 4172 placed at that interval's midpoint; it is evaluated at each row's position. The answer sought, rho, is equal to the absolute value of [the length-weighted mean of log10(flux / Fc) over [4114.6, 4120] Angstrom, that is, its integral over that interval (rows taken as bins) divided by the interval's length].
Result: 0.008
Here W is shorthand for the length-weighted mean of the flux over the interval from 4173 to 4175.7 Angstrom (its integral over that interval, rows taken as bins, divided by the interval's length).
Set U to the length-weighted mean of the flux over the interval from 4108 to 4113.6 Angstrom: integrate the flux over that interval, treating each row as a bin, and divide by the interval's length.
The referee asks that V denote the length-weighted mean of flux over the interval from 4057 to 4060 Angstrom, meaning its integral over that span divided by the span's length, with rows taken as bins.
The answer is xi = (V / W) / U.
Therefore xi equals 0.0633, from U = 15.7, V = 16.0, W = 16.1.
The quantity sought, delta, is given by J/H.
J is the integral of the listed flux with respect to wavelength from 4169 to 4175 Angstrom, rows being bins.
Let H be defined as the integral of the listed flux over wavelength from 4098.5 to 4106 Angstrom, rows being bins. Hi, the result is 1.1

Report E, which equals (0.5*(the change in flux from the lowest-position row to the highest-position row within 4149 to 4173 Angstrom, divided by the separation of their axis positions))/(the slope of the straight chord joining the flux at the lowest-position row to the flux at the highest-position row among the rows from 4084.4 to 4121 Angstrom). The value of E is 23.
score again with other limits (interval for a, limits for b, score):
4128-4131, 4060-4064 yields 0.05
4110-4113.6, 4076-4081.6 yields -0.07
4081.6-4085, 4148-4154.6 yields 0.05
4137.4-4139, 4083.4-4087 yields -0.02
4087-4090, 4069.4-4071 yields 0.11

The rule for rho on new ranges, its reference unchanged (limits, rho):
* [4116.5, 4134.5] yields 0.011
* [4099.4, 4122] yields 0.048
